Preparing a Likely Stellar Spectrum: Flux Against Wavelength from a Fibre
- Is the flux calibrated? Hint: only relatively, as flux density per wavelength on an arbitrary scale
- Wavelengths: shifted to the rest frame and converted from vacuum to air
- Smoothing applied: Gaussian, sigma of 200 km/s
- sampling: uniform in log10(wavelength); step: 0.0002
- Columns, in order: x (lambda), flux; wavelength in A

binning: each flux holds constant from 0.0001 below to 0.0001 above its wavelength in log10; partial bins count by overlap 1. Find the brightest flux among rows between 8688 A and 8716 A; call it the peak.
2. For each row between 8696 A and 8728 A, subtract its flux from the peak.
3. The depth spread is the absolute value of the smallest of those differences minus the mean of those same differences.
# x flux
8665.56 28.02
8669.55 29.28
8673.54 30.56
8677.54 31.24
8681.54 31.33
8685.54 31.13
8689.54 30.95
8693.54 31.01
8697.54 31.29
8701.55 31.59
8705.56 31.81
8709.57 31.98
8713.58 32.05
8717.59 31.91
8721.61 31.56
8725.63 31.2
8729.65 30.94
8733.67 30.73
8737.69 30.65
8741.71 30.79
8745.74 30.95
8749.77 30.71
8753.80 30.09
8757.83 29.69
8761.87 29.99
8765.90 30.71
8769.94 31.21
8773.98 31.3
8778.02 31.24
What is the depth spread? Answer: 0.38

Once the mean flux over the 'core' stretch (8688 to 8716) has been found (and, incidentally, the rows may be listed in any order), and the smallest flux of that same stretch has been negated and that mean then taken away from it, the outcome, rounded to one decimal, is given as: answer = -62.5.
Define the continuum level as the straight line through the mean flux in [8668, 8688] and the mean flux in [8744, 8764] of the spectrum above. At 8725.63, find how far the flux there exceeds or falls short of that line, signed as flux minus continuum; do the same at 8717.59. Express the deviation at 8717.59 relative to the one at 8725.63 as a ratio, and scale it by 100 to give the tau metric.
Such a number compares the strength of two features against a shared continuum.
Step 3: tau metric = 188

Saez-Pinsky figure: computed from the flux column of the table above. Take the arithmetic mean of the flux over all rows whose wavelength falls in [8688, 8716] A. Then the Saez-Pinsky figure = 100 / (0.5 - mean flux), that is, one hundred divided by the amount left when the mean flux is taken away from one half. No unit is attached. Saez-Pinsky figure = -3.22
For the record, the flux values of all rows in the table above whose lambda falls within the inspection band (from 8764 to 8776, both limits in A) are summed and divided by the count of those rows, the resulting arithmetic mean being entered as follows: 31.1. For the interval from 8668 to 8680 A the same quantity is 30.4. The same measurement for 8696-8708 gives 31.6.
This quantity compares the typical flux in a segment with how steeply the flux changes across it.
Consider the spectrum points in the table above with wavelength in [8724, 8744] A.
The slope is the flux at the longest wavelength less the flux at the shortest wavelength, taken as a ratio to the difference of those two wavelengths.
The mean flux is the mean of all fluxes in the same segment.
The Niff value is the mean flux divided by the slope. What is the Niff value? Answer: -1210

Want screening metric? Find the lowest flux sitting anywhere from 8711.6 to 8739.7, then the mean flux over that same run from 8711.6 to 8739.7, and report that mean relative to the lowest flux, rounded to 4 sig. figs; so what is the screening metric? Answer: 1.021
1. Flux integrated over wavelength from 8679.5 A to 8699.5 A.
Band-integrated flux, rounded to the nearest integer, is 623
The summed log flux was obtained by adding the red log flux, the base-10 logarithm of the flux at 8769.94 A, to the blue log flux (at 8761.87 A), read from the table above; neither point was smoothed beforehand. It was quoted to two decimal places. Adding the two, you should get 2.97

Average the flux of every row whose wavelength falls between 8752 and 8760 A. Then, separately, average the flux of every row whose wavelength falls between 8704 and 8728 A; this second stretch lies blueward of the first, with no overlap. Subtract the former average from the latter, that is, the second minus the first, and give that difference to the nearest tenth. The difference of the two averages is 1.9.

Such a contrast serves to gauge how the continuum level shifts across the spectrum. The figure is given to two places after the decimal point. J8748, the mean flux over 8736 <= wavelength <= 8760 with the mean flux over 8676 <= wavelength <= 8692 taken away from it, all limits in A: -0.68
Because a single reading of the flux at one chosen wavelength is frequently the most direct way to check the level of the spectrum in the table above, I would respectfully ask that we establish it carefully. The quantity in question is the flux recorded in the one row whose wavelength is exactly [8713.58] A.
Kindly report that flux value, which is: 32.05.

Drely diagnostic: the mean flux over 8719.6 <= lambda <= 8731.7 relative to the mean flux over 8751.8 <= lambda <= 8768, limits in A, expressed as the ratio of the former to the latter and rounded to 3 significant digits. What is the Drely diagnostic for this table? 1.04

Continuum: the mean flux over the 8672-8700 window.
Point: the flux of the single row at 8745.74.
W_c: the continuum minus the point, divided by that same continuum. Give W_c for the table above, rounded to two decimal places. 0.00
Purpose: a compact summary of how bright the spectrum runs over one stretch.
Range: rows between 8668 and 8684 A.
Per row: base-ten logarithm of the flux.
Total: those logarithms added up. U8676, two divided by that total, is 0.337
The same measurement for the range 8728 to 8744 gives 0.336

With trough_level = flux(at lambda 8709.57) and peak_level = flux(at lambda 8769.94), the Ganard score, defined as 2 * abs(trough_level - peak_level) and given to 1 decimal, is 1.5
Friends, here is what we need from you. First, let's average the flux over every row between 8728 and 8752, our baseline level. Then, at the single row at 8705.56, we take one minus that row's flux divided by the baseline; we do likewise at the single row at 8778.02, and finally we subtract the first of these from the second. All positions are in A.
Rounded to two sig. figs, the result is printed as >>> 0.019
